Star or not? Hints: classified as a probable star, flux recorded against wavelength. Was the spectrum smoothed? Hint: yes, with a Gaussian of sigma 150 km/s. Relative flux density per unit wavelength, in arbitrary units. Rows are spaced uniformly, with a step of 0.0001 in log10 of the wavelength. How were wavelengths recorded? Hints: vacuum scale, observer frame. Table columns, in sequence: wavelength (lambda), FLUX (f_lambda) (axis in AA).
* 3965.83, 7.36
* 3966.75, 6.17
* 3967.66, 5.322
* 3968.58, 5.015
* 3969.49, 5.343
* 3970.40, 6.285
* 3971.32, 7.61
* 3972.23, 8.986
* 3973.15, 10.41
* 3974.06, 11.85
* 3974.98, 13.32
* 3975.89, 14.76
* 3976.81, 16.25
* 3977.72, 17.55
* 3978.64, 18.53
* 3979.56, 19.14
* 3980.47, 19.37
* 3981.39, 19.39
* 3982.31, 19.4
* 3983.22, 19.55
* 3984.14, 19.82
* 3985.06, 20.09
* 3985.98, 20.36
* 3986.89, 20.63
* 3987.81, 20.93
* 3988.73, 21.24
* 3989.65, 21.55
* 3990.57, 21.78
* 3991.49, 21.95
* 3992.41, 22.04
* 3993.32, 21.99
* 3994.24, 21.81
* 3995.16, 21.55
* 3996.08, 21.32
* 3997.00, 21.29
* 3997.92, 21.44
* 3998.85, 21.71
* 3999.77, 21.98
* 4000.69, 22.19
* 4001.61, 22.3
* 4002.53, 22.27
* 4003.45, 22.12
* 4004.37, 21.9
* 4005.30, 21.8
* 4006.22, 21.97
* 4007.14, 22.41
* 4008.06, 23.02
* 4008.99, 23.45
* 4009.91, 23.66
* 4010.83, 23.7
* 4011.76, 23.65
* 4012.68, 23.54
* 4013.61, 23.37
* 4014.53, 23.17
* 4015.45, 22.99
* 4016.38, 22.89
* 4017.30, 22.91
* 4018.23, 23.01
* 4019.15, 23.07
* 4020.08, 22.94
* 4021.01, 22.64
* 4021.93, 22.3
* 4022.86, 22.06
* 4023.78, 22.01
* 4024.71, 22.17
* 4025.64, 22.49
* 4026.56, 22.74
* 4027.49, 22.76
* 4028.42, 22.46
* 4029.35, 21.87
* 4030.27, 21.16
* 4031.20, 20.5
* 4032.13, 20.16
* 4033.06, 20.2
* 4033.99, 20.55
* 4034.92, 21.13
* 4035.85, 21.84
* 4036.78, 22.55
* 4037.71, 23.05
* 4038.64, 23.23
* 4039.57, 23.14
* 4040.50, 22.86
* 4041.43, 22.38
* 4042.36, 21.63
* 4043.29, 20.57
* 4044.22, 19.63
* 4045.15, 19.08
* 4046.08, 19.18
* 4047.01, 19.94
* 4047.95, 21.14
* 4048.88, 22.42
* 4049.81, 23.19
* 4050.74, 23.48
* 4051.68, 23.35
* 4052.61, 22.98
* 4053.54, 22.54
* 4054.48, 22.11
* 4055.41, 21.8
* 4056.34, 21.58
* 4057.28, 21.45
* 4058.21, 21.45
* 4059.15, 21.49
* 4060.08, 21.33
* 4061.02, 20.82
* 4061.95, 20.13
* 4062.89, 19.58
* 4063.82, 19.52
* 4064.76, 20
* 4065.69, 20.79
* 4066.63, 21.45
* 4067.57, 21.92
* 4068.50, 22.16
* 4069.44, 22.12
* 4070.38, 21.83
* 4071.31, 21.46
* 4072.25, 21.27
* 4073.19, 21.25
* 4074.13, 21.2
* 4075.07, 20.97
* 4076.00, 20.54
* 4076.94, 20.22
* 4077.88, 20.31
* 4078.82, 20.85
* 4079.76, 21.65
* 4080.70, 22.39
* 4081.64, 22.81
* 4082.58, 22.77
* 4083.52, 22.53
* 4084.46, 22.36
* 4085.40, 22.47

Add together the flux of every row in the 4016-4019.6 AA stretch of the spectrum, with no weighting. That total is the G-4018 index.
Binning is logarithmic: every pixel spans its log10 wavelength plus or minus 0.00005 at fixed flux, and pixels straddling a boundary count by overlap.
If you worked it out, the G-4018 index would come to 92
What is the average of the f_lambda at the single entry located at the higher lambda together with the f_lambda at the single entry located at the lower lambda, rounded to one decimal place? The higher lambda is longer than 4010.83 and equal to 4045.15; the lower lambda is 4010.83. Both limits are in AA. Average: 21.4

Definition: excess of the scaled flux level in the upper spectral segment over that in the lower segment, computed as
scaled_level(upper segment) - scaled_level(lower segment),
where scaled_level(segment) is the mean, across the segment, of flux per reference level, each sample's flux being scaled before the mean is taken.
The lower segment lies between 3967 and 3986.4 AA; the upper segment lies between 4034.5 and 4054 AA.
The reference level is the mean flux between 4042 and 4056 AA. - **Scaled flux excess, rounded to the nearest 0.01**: 0.36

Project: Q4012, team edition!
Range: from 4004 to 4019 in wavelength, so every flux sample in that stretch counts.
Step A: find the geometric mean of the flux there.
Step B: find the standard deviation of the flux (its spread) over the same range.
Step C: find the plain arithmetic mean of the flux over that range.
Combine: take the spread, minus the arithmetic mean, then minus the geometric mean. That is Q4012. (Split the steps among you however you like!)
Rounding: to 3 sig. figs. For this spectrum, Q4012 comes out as -45.3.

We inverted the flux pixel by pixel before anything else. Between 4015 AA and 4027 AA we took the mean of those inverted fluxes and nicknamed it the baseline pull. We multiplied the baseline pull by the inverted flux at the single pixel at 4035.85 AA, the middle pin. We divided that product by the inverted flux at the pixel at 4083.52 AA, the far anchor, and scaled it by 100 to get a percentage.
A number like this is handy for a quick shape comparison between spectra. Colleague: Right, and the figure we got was 4.56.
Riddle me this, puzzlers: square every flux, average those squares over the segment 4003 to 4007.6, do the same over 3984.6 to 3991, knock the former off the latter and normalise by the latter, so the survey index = -0.11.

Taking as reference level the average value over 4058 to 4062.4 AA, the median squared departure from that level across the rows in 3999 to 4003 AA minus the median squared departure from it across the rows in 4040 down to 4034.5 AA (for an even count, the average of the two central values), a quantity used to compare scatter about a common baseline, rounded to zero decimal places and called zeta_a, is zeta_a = -2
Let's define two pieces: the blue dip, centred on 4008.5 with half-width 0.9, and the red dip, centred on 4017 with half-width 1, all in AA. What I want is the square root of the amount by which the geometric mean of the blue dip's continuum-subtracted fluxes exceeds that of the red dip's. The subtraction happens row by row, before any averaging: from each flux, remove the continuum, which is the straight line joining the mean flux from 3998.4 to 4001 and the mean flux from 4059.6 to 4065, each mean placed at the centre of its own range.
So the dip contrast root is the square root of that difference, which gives 0.3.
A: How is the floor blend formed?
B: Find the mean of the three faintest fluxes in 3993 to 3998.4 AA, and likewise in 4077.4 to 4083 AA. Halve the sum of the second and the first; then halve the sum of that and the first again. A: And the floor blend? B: 21.2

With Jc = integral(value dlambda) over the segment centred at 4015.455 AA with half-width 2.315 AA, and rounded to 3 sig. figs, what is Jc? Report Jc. 107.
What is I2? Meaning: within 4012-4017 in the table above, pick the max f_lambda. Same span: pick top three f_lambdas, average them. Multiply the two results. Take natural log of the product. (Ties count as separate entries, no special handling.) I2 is 6.31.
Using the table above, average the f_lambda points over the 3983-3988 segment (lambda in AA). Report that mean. 20.2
